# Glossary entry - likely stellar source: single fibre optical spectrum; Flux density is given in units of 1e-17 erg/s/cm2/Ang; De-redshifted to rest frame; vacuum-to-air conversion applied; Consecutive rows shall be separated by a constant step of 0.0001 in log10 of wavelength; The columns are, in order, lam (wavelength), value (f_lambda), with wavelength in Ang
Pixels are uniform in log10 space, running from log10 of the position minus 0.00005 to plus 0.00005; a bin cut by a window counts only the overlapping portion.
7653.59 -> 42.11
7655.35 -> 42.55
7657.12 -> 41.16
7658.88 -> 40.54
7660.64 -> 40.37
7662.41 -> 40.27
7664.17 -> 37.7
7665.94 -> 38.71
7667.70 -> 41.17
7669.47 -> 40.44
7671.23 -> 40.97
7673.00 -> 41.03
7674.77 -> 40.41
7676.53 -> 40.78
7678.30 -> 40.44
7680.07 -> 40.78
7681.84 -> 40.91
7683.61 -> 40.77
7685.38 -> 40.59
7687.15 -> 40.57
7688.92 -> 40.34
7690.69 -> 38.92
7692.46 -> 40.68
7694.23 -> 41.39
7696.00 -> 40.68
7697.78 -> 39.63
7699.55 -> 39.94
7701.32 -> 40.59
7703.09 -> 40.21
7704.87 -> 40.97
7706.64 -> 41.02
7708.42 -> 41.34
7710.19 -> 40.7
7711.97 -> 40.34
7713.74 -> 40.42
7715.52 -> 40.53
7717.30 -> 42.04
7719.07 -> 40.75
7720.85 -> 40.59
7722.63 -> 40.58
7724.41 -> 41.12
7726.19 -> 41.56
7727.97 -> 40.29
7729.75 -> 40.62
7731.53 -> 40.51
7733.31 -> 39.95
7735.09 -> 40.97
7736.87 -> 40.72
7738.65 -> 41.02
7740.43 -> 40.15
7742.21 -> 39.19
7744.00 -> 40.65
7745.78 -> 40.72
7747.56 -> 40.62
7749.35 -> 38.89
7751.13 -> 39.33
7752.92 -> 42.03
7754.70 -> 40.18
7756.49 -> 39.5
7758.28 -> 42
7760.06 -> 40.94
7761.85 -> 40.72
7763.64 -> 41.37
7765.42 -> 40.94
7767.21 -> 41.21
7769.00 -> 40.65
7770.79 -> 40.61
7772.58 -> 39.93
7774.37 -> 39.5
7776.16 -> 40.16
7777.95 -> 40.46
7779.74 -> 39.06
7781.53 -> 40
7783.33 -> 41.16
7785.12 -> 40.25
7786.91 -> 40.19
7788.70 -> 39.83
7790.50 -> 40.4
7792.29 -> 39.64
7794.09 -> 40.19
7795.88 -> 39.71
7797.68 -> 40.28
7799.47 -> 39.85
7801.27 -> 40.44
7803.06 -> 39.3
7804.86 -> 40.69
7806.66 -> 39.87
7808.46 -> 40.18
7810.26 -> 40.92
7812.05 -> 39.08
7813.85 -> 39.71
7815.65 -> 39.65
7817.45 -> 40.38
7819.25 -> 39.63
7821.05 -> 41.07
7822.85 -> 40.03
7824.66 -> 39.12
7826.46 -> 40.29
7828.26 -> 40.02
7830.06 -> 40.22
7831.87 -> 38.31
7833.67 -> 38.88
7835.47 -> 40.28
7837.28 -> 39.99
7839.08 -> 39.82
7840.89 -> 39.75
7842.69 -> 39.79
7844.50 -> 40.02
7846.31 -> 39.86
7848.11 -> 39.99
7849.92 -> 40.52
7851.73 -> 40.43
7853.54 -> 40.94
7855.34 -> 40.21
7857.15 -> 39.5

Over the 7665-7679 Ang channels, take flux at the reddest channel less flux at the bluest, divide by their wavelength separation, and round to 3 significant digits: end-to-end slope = 0.140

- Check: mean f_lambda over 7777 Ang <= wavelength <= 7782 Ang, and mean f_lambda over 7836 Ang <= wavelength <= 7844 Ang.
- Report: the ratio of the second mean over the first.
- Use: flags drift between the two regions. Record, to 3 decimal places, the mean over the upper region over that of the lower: 1.000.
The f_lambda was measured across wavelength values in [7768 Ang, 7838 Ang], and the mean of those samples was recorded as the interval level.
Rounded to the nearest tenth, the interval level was 40.0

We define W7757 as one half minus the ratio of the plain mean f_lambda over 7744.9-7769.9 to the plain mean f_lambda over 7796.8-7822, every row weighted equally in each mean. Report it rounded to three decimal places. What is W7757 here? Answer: -0.514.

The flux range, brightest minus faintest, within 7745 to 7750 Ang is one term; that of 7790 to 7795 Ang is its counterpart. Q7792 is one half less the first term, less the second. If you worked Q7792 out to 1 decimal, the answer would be -2.1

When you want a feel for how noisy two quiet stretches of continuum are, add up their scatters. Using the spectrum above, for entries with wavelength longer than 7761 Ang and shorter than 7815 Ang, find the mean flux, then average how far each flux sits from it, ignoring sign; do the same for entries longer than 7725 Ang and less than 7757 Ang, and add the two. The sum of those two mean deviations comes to 1.10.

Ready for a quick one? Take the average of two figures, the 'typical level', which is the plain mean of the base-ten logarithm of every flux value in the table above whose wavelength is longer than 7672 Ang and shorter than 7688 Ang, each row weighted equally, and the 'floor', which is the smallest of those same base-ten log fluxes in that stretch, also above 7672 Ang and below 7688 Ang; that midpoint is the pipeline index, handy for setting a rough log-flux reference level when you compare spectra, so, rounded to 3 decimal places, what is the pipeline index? 1.608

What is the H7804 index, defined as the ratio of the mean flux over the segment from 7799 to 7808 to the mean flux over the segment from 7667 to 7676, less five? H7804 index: -4.02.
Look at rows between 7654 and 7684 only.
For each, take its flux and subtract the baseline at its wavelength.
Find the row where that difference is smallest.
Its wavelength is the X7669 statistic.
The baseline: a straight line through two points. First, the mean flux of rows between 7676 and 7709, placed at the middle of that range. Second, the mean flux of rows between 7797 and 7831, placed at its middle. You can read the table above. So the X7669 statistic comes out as 7664.17 Ang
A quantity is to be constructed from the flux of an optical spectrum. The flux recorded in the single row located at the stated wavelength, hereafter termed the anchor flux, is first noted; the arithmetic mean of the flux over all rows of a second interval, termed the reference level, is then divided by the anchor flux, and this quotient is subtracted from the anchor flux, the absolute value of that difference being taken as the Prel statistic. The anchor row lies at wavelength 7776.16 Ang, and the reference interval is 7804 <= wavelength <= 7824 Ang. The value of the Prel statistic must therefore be 39.2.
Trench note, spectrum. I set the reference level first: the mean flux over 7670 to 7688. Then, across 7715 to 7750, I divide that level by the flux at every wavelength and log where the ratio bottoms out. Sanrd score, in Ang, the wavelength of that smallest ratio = 7717.30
